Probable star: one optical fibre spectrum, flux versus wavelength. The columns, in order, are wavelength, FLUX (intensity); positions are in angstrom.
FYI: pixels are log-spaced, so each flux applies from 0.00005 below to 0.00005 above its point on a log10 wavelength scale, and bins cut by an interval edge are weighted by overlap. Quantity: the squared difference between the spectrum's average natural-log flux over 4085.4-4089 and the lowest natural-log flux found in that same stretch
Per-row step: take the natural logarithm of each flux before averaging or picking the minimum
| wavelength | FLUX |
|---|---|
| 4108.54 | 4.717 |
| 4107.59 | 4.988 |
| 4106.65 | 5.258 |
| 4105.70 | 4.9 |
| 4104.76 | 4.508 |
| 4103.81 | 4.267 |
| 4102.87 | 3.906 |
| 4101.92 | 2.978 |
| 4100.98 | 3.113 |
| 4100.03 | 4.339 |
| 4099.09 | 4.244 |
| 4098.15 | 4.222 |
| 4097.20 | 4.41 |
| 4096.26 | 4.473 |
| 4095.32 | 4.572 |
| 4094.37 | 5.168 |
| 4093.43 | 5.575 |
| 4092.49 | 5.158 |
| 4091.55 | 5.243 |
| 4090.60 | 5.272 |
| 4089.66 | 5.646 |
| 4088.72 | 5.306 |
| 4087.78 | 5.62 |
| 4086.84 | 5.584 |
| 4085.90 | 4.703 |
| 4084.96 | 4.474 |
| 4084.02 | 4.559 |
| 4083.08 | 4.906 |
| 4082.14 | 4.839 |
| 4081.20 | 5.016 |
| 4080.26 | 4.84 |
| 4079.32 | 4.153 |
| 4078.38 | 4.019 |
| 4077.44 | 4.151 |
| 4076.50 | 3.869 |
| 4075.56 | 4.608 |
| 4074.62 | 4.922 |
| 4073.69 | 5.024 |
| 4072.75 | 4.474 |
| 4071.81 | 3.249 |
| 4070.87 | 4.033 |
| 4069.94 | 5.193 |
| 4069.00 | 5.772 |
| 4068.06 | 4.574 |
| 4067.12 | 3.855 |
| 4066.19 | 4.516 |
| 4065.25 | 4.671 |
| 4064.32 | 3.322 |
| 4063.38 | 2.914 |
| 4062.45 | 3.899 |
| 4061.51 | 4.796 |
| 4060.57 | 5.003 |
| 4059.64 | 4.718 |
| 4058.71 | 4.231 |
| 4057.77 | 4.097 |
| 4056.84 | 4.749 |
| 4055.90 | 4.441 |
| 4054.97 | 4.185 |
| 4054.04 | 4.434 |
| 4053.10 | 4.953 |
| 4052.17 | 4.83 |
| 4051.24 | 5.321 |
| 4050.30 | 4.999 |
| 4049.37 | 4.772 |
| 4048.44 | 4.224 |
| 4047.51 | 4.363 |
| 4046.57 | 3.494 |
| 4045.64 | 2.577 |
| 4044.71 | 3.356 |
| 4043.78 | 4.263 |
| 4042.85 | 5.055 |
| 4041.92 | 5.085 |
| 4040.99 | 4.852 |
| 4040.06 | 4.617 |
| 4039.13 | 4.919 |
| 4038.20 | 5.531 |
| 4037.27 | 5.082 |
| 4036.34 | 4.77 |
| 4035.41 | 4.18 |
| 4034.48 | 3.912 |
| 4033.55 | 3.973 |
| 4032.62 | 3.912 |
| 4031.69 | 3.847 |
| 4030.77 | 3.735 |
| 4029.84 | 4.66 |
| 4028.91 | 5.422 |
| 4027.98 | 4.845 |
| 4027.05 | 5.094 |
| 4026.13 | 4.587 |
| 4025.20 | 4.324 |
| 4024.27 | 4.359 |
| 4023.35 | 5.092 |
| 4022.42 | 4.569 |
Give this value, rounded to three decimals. 0.014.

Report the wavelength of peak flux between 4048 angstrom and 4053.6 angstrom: 4051.24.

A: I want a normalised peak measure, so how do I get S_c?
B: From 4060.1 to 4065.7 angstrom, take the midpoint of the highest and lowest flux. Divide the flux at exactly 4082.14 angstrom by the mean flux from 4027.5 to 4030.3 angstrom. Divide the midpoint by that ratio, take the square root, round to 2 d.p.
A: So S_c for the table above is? 2.02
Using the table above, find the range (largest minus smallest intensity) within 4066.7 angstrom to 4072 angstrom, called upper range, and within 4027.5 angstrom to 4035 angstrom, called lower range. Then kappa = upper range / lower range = 1.50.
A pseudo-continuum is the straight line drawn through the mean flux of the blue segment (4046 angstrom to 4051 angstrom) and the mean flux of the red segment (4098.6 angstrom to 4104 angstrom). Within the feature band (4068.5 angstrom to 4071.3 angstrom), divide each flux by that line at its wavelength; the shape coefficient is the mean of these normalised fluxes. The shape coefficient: 1.21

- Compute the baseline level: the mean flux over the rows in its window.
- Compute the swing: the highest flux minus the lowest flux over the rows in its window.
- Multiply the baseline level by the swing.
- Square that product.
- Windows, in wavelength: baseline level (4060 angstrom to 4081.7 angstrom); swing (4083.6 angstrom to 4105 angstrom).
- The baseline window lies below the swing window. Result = 137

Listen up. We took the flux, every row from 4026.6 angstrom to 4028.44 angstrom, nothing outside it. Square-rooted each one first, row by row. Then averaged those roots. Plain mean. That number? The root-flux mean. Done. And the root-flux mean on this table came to 2.23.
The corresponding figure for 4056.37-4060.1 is 2.11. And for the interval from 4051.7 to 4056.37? 2.14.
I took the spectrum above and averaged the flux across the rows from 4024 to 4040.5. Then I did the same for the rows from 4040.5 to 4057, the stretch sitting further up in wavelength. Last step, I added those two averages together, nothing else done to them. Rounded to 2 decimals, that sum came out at 8.98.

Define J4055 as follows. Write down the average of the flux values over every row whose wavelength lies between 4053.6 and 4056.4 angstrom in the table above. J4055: 4.4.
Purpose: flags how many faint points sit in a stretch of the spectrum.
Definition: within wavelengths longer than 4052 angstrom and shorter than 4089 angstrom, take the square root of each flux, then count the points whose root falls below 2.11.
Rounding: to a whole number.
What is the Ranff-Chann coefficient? 15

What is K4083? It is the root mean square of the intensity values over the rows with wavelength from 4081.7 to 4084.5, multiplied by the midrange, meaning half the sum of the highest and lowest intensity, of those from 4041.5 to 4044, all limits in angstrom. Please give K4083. 22.3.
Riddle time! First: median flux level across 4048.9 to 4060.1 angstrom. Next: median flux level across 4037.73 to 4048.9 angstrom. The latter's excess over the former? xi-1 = -0.24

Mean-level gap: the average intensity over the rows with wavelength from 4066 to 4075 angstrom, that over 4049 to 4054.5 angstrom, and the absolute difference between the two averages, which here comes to 0.32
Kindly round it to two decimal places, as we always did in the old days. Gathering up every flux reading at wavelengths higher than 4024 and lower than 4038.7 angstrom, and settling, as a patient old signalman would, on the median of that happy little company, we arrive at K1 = 4.47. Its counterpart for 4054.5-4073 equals 4.46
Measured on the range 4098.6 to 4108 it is 4.30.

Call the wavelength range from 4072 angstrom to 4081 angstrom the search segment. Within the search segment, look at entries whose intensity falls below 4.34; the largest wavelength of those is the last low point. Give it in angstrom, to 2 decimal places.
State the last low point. 4079.32 angstrom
